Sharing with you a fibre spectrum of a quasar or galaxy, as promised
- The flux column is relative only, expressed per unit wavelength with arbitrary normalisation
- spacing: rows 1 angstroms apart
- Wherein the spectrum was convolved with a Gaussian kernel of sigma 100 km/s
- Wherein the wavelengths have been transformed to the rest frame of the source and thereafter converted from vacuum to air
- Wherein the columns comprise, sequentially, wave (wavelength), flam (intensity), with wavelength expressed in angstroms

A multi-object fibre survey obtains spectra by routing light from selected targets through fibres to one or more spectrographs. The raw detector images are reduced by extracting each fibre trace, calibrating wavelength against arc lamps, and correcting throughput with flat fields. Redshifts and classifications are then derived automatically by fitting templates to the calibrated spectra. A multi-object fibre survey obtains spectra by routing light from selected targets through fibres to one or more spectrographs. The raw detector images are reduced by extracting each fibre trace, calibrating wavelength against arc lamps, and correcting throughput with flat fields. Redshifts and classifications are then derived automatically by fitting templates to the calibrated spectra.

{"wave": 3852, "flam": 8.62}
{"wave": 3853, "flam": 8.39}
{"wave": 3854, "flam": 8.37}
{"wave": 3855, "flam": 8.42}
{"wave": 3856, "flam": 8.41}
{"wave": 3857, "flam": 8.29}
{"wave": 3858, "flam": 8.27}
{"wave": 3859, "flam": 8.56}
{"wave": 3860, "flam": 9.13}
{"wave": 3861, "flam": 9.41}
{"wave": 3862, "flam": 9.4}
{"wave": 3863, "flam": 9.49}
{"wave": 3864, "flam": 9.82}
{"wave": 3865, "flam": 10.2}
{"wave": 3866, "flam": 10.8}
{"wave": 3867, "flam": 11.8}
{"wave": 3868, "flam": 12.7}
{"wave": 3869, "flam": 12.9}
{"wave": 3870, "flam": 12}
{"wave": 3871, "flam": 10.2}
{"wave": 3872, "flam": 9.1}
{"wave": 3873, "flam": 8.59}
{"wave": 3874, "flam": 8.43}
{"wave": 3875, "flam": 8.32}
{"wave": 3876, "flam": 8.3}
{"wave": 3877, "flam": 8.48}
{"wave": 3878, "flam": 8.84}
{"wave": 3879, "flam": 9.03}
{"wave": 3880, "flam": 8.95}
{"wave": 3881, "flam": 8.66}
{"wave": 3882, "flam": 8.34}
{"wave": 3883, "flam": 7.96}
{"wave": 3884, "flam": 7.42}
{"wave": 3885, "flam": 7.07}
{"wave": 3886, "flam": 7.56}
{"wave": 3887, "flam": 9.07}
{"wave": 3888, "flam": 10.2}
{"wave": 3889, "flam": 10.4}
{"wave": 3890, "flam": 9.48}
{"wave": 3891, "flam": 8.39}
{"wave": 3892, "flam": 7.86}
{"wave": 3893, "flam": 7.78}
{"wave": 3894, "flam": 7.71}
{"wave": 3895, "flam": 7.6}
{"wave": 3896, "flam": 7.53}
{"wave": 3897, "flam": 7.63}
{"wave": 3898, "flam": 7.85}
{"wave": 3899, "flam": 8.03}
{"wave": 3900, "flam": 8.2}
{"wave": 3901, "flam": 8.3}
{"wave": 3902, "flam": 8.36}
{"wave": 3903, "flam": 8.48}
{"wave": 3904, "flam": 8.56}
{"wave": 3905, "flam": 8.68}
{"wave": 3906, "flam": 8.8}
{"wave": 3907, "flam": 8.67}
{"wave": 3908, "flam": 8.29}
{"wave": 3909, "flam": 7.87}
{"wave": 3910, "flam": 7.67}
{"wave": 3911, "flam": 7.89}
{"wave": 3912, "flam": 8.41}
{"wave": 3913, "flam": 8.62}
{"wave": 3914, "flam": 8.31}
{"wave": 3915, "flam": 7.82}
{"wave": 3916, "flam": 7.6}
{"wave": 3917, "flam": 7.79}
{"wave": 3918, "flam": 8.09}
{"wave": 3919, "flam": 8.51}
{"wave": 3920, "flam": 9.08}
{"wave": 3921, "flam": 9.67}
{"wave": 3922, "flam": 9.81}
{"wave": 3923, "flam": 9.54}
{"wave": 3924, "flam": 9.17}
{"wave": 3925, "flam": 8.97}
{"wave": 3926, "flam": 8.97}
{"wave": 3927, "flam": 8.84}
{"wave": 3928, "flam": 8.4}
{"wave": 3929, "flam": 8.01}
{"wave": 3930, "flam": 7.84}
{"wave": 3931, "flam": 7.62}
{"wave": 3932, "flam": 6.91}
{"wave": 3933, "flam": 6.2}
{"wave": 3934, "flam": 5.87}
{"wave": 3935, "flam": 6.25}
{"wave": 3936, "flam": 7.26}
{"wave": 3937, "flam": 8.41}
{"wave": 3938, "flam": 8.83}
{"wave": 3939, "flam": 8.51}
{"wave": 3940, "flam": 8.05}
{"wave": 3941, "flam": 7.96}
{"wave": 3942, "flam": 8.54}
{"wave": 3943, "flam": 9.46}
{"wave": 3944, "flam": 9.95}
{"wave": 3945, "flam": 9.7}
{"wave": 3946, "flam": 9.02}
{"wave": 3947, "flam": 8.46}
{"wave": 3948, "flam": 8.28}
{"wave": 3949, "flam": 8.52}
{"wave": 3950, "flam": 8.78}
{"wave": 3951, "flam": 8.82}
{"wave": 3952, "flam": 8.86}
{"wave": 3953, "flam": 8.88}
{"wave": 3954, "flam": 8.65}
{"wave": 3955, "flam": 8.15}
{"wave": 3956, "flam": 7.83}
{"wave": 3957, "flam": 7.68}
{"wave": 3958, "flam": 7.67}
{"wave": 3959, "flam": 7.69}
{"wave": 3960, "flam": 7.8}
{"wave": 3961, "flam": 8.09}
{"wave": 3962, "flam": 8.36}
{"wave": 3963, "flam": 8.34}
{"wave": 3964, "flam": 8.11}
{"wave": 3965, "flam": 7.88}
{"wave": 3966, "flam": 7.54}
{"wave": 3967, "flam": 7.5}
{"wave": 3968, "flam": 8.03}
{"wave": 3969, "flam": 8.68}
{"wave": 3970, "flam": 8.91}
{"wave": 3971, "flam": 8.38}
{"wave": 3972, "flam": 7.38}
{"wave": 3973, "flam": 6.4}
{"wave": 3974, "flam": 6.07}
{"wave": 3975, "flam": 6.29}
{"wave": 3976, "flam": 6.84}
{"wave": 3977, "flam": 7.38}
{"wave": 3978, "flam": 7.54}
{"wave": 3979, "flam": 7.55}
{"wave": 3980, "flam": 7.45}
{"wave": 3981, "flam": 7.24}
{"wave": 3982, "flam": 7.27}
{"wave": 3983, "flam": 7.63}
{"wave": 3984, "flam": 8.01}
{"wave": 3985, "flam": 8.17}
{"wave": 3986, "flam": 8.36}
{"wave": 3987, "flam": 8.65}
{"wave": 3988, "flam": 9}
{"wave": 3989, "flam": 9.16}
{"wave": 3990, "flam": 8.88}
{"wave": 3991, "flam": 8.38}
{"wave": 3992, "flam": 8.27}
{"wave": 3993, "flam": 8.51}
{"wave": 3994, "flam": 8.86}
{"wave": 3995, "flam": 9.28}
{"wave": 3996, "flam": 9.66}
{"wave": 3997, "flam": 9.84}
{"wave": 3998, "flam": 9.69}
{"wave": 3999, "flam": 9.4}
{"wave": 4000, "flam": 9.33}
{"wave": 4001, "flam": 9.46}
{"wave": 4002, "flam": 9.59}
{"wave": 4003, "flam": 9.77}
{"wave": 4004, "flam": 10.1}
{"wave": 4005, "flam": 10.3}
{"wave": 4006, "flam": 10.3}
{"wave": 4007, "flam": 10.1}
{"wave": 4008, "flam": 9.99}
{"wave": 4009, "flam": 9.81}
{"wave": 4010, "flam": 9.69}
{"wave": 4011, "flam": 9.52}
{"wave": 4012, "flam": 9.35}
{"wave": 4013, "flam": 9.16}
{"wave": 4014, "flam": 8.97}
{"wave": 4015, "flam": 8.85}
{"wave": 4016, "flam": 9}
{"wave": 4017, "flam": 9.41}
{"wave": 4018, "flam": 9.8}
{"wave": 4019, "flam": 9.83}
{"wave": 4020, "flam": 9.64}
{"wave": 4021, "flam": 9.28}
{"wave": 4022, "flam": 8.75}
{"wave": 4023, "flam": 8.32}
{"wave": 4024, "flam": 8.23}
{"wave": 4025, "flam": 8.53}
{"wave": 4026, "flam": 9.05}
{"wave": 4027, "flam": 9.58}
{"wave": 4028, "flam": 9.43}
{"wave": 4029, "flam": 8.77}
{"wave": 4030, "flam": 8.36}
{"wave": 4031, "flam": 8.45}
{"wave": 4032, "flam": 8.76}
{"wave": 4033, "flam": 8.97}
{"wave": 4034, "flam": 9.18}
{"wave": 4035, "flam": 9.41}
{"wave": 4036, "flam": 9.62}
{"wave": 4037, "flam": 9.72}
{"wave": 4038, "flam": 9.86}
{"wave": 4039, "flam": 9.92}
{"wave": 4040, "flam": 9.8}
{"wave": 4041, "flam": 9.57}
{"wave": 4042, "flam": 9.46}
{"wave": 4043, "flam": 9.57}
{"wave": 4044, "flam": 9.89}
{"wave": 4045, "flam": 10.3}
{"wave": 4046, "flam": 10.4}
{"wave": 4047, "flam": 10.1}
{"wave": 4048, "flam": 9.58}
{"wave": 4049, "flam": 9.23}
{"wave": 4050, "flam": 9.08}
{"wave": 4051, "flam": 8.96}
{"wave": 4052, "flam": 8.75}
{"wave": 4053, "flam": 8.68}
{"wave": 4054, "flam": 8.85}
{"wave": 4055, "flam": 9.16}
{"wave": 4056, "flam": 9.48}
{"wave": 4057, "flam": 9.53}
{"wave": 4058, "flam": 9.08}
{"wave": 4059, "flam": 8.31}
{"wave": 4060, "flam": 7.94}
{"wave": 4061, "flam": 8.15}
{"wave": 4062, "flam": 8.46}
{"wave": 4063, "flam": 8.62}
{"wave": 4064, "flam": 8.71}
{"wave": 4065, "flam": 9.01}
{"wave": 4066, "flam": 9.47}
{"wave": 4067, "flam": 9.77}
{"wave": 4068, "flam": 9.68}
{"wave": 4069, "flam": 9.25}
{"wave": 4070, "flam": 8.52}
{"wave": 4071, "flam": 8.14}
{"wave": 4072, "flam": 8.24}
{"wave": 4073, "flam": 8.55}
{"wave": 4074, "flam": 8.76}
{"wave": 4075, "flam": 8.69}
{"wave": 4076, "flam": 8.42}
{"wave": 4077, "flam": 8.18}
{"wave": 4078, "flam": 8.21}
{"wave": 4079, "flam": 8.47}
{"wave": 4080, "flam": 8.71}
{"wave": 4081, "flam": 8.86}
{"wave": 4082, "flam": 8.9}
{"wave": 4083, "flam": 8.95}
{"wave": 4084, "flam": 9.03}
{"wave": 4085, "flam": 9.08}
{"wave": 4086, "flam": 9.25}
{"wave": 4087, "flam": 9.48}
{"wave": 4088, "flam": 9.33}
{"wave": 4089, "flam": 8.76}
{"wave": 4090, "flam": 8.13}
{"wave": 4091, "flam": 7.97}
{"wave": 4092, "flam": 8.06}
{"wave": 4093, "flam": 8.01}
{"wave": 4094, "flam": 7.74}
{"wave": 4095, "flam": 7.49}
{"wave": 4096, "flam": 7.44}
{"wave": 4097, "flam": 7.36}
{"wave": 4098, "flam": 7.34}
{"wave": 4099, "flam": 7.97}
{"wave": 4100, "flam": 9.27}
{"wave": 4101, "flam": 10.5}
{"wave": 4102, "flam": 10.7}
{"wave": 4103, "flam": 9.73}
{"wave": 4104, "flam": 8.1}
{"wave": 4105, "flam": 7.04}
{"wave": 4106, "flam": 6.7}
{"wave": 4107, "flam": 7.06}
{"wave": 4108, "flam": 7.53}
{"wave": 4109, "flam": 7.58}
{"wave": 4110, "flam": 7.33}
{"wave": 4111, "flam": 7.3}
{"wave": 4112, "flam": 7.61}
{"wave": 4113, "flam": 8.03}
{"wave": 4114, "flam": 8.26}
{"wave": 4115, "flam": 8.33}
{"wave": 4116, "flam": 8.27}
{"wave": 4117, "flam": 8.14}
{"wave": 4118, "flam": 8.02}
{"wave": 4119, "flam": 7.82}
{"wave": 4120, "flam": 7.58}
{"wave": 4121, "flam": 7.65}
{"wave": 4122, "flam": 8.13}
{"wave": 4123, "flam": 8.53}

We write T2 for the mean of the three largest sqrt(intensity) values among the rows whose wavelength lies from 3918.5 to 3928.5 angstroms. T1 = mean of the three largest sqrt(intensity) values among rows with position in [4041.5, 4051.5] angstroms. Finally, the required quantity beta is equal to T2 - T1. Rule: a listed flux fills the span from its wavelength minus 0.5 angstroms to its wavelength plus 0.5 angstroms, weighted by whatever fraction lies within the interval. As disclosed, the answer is -0.09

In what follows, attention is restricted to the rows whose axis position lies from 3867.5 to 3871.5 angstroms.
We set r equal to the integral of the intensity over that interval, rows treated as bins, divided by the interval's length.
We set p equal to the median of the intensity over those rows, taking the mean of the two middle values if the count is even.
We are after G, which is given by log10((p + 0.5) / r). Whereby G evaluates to 0.0315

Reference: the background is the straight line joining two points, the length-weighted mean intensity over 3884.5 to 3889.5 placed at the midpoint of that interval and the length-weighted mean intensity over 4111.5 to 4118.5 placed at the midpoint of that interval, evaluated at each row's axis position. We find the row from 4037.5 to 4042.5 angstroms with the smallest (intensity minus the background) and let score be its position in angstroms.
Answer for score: 4042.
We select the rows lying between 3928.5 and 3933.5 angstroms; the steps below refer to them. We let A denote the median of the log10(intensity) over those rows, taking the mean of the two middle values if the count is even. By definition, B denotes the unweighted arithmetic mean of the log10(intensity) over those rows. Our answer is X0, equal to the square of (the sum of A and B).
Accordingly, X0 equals 3.0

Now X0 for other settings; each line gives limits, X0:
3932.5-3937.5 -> 2.6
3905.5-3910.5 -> 3.4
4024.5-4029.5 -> 3.7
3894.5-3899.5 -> 3.1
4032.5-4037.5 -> 3.8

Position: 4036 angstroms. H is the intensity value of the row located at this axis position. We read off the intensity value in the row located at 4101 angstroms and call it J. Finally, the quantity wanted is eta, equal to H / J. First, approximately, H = 9.62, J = 10.5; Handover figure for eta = 0.92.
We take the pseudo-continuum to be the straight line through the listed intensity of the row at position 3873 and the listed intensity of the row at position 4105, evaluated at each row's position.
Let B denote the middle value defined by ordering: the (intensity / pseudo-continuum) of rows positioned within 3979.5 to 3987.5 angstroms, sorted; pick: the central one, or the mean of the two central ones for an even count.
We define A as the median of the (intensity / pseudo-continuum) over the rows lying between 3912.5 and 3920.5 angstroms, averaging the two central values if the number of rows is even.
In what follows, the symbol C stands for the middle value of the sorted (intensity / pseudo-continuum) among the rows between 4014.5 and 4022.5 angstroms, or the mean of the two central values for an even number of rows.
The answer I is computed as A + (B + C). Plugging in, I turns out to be 3.21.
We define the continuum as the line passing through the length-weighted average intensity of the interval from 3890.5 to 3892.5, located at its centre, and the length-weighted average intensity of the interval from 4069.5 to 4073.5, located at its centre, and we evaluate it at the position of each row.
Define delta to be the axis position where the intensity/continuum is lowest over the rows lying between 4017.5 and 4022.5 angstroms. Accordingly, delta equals 4022 angstroms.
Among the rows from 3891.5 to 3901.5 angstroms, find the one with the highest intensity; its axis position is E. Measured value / 3901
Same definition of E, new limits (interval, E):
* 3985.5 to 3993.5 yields 3989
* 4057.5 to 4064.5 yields 4058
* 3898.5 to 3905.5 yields 3905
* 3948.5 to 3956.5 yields 3953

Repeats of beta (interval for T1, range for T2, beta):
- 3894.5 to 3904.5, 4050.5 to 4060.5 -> 0.15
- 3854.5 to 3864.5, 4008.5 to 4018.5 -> 0.03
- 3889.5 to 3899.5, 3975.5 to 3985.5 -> -0.12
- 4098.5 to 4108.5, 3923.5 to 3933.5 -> -0.20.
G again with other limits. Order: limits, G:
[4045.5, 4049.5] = 0.0221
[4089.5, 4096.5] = 0.0339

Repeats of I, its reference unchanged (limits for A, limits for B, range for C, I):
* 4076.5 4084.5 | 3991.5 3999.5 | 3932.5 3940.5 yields 3.36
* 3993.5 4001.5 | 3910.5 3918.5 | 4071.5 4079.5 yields 3.35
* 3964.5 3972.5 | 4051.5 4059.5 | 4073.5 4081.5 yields 3.40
